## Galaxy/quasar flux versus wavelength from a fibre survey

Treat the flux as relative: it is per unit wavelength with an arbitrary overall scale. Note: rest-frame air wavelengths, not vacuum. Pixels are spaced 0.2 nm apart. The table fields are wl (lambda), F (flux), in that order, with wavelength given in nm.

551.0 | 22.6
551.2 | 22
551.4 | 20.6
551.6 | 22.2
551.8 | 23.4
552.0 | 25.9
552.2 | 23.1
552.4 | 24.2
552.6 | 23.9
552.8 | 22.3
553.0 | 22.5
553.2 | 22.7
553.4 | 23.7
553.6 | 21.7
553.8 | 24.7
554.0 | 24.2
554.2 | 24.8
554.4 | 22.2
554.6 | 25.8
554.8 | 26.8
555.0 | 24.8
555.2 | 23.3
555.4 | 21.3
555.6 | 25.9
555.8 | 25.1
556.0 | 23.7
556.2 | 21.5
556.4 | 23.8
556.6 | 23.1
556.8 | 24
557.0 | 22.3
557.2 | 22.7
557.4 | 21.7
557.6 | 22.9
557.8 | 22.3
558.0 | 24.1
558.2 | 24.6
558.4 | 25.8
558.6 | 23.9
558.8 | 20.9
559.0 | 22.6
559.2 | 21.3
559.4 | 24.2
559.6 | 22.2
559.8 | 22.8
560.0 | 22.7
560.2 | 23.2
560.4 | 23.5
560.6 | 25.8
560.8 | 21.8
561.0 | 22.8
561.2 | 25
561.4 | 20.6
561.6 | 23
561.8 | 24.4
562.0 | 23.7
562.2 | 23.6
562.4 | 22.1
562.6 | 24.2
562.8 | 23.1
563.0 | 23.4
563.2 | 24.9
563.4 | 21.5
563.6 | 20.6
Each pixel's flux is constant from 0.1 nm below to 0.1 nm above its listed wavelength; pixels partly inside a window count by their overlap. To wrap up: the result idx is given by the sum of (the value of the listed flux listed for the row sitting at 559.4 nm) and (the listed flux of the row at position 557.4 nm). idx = 45.9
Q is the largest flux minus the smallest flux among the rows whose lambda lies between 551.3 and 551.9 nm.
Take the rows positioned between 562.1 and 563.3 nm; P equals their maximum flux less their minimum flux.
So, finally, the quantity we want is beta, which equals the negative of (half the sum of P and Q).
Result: -2.8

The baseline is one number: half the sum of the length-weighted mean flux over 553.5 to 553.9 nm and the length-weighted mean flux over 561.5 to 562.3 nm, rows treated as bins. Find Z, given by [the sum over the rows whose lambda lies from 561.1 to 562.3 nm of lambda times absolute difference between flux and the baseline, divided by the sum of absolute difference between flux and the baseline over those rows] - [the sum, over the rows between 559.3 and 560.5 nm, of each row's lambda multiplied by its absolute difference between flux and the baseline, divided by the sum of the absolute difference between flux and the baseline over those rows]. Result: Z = 1.75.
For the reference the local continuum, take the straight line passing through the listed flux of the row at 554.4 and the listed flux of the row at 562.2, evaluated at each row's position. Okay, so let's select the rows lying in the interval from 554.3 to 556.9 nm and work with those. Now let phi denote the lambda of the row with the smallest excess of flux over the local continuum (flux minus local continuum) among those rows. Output 555.4 nm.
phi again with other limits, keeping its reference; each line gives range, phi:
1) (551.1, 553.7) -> 551.4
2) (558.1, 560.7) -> 558.8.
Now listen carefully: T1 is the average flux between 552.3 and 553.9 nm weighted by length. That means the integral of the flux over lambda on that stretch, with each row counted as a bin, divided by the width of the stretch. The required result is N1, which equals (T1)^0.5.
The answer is 4.82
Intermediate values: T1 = 23.2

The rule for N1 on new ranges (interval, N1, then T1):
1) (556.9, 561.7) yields 4.80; 23.0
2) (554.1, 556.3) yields 4.91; 24.1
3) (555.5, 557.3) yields 4.85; 23.6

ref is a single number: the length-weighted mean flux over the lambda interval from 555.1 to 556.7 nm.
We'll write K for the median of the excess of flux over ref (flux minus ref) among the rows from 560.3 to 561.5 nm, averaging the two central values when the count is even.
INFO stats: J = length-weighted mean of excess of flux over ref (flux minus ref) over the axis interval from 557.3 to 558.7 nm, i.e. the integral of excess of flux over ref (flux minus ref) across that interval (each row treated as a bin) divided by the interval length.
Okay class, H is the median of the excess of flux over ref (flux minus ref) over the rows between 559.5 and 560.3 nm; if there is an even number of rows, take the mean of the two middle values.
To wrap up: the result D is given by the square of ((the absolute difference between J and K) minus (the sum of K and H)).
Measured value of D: 2.2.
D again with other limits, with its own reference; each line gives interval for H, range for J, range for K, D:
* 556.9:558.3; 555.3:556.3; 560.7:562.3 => 1.3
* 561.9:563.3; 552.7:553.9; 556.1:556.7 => 0.2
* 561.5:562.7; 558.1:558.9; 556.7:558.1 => 2.8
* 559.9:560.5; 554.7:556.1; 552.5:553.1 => 9.9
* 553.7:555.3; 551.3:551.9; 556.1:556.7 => 0.0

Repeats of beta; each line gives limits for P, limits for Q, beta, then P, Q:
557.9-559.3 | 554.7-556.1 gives -5.2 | 4.9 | 5.5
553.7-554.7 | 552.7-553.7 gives -2.8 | 3.6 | 2.0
